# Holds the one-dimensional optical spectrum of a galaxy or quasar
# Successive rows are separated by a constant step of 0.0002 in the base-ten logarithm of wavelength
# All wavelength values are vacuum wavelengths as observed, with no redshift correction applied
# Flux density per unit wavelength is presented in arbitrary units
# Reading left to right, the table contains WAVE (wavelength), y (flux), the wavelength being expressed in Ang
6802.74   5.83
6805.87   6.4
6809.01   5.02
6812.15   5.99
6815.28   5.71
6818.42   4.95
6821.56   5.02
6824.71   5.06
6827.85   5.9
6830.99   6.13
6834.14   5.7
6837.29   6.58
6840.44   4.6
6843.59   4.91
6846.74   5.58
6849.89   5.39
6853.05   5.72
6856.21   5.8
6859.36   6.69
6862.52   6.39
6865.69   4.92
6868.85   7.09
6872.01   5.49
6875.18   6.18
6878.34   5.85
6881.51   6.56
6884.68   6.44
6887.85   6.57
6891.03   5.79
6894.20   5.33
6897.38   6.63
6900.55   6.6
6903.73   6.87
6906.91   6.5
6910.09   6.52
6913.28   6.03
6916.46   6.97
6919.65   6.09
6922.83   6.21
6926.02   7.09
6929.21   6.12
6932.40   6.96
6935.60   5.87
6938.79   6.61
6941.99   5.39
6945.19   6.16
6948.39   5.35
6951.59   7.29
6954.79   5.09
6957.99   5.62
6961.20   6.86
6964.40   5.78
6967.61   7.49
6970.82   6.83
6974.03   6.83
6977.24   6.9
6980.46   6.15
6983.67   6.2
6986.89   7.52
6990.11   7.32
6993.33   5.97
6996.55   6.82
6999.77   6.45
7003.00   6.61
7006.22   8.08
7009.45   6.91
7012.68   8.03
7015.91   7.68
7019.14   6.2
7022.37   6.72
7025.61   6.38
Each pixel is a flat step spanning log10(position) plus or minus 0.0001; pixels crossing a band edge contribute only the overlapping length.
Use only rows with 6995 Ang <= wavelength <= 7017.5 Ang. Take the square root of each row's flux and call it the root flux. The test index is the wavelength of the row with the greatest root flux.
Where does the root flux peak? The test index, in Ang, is 7006.22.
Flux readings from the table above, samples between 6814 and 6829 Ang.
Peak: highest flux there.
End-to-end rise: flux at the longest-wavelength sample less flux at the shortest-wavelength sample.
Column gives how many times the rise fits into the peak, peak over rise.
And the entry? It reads 31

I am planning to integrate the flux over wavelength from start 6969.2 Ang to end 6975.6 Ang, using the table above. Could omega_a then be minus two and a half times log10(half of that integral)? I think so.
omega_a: -3.35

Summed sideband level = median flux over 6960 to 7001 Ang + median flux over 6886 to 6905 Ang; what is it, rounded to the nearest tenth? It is 13.4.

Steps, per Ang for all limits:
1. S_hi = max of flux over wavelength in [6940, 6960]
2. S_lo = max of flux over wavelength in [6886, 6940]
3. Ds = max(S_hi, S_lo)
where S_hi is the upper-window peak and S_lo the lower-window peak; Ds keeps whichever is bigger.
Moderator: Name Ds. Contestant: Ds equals 7.3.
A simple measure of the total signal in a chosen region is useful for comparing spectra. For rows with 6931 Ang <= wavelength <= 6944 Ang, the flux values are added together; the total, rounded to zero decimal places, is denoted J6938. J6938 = 25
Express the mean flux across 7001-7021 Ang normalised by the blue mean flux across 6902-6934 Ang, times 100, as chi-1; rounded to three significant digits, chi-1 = 111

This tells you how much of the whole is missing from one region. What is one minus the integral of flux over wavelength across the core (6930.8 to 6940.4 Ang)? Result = -61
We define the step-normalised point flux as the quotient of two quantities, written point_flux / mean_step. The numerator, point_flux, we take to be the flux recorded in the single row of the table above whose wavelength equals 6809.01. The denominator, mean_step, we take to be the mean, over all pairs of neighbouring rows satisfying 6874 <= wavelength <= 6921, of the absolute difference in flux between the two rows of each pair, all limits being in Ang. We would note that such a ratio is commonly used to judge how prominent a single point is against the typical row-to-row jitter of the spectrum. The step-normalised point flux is 10.3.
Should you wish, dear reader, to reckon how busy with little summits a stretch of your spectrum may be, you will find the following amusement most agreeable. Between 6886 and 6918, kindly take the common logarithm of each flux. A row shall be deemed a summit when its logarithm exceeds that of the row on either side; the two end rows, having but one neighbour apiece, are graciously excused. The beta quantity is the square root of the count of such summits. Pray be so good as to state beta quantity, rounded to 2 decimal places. 1.73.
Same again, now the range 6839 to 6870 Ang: 1.41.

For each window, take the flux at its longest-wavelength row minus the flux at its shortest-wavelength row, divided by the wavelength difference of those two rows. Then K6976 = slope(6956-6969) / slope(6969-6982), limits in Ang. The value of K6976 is -2.8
